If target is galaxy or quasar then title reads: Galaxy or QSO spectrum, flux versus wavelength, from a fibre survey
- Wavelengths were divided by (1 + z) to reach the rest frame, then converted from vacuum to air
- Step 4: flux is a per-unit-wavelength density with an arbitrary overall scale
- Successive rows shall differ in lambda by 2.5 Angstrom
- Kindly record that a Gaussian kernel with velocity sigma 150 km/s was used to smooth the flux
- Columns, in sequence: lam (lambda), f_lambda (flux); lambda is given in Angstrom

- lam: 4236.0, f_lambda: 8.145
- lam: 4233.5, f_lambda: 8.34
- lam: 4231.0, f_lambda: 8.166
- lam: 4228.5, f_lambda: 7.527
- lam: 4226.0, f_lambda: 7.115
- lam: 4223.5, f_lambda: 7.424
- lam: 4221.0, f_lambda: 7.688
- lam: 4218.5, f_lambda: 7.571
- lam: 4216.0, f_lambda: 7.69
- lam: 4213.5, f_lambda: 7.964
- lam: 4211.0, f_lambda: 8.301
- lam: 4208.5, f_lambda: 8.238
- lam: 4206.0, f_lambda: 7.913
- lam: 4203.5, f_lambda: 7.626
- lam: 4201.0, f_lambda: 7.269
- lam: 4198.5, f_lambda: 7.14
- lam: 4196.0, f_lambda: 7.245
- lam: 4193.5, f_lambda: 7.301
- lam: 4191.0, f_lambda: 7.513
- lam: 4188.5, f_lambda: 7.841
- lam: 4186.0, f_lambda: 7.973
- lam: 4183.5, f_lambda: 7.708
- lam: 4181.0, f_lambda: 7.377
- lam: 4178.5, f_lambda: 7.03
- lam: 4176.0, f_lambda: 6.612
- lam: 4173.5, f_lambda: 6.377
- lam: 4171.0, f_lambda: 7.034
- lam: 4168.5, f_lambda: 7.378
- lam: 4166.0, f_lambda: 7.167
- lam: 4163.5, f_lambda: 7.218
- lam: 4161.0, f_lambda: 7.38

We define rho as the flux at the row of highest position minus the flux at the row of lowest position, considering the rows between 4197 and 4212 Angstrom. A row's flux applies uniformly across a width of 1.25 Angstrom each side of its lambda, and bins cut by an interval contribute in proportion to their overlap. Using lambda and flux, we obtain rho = 1.2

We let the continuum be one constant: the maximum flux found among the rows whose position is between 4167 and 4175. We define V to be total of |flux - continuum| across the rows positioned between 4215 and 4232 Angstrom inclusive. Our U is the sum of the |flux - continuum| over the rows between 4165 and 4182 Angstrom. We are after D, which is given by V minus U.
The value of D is -0.6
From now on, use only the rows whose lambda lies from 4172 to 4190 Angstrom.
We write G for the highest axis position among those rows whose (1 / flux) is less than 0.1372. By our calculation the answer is 4188.5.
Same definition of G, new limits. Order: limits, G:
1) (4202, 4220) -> 4218.5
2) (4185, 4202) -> 4193.5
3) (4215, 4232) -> 4231.0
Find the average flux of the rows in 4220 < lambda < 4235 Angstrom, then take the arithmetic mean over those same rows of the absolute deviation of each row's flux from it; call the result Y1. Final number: 0.362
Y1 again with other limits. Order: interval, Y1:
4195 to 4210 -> 0.354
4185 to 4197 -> 0.266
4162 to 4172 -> 0.099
